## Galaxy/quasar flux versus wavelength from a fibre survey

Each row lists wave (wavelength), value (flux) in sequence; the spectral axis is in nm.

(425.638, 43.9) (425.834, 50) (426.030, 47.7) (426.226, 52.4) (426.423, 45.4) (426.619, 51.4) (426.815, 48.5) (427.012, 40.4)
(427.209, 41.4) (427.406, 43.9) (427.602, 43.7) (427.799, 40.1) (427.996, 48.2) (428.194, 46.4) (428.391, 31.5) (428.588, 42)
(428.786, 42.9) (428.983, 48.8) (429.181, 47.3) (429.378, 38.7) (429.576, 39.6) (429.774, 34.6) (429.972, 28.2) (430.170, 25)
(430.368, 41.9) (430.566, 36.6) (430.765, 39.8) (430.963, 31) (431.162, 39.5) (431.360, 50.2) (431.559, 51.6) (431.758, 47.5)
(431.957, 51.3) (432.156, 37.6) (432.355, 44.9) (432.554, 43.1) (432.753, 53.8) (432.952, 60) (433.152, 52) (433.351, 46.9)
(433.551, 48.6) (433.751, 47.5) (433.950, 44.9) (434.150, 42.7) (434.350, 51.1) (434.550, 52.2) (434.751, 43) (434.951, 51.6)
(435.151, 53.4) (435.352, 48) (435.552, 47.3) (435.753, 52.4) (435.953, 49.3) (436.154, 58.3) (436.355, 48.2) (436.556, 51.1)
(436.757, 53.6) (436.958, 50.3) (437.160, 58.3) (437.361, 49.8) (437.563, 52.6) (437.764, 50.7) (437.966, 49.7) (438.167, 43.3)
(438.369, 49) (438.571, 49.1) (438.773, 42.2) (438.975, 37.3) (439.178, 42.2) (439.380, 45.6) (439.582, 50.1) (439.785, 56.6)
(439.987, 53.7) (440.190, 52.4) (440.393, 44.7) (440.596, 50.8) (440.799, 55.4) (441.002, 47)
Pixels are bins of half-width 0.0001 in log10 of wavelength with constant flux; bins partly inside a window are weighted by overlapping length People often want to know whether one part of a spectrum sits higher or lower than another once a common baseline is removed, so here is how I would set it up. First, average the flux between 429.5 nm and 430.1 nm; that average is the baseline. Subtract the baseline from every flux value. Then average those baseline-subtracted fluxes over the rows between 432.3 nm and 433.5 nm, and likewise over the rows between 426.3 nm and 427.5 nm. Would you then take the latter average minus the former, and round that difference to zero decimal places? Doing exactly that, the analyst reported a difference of -5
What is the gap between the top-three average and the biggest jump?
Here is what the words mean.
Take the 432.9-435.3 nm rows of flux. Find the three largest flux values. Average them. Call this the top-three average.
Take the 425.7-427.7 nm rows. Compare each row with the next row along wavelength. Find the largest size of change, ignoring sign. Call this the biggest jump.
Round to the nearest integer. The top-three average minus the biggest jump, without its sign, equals 47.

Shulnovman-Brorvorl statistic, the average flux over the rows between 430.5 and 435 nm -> 46.4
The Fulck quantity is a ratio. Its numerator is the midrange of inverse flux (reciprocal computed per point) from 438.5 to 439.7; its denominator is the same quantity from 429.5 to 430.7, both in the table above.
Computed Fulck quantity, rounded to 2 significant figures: 0.73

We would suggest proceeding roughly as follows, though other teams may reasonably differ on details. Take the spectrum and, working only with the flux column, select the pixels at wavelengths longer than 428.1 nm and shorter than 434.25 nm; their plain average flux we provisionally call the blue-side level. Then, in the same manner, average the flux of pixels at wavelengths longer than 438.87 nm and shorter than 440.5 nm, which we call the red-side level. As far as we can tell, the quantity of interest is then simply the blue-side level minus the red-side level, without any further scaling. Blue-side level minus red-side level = -4.7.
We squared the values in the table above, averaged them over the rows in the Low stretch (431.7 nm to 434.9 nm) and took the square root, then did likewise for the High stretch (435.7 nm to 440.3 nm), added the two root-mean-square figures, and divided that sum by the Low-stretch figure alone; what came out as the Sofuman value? 2.04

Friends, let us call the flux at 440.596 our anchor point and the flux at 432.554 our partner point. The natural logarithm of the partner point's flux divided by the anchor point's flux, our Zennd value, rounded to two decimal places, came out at -0.16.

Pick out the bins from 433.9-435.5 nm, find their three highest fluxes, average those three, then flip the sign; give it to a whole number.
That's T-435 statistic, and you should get -52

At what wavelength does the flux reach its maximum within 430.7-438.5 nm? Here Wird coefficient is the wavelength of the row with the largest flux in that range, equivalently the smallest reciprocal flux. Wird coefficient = 432.952 nm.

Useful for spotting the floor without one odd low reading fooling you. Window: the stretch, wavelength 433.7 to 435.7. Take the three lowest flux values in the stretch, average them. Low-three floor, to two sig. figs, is 44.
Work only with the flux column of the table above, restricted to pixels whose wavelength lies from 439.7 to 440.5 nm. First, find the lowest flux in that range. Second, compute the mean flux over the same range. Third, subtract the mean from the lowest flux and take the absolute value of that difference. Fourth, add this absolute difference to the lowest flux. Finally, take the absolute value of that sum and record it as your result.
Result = 52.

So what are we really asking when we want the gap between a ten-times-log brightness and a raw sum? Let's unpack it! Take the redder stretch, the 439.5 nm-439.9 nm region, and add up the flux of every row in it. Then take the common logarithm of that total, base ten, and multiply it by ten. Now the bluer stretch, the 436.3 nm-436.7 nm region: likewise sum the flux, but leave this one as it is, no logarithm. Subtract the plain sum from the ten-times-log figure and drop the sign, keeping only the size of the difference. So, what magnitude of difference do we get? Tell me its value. 79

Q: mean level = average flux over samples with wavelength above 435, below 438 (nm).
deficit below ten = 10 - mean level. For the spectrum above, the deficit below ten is -42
